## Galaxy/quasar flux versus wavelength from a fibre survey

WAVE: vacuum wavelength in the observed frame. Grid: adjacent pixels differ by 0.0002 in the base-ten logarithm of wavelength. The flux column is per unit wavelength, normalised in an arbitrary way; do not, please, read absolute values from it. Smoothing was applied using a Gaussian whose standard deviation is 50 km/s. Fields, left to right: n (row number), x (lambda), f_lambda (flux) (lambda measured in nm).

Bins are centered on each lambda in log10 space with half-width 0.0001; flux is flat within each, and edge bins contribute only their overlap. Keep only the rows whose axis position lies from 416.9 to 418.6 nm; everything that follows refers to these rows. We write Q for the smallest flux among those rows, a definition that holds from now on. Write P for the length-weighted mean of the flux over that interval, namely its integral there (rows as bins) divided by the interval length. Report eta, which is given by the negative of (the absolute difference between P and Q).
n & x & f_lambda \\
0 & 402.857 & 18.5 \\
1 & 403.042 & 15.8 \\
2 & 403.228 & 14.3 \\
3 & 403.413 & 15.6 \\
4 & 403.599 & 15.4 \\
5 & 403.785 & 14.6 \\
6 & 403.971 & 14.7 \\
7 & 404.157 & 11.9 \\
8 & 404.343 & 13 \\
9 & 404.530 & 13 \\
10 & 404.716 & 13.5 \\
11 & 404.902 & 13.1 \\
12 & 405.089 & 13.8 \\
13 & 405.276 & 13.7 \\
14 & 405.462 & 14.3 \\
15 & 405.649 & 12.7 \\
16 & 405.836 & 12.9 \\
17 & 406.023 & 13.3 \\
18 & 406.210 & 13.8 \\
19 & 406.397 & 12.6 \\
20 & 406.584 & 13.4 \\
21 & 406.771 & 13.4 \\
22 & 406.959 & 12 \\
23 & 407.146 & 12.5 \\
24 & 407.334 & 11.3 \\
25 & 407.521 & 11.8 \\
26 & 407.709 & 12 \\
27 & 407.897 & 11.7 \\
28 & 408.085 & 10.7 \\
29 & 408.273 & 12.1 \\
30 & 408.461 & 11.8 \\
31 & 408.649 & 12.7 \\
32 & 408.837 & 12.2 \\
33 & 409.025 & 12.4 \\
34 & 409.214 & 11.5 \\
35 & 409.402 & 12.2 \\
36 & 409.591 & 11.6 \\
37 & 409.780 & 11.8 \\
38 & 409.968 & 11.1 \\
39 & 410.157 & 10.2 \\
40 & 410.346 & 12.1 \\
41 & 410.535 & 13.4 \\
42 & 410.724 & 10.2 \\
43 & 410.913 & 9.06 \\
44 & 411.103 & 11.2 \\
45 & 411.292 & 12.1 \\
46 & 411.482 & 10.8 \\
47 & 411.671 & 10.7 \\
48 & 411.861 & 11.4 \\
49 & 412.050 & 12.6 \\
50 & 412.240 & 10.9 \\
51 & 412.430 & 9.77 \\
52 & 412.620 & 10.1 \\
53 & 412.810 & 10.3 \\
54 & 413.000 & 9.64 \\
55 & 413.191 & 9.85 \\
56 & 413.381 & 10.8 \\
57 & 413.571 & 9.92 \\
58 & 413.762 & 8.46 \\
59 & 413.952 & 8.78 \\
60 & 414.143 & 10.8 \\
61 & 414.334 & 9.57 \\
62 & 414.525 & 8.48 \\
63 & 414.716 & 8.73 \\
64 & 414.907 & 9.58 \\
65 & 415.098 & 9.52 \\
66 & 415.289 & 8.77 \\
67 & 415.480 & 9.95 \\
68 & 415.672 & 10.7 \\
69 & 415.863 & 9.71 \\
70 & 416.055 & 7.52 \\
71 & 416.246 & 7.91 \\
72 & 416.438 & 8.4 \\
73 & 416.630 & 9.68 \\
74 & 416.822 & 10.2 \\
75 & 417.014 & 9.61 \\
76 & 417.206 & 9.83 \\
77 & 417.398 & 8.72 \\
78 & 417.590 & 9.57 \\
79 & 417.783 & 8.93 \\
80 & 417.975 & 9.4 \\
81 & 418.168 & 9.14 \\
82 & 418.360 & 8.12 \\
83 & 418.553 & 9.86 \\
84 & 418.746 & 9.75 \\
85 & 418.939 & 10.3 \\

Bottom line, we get -1.1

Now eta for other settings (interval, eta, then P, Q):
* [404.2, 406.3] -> -0.6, 13.3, 12.7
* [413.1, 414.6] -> -1.1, 9.6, 8.46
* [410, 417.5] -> -2.5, 10.0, 7.52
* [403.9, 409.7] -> -1.9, 12.6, 10.7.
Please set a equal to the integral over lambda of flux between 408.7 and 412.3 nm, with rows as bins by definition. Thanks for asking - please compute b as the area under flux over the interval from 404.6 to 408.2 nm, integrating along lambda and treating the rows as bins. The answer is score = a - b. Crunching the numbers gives -4.7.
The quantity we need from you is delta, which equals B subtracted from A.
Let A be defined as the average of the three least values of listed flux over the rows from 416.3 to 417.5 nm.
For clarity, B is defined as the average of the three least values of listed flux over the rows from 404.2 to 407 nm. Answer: -4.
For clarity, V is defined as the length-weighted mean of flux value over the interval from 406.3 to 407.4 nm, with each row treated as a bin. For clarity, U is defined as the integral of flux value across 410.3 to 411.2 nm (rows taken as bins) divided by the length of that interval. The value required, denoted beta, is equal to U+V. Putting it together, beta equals 23.7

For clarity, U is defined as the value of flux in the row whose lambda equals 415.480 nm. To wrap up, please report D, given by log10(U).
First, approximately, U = 9.95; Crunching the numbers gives 0.998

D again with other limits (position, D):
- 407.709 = 1.079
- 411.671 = 1.029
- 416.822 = 1.009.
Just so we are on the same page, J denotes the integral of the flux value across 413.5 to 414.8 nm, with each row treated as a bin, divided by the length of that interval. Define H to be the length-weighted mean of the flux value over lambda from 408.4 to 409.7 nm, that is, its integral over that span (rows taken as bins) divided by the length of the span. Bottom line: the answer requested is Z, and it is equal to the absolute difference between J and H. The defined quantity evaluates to 2.8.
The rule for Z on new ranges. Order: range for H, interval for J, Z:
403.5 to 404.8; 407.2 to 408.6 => 2.0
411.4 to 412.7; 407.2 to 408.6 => 0.8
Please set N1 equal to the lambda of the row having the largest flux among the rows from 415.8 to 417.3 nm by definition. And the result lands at 416.822 nm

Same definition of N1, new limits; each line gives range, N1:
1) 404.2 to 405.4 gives 405.089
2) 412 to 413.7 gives 412.050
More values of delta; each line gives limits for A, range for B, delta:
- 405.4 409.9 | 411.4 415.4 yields 3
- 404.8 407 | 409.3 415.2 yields 4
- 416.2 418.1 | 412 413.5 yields -1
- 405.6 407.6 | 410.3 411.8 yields 2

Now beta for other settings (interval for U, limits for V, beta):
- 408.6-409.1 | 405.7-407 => 25.5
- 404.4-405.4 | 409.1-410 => 25.1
